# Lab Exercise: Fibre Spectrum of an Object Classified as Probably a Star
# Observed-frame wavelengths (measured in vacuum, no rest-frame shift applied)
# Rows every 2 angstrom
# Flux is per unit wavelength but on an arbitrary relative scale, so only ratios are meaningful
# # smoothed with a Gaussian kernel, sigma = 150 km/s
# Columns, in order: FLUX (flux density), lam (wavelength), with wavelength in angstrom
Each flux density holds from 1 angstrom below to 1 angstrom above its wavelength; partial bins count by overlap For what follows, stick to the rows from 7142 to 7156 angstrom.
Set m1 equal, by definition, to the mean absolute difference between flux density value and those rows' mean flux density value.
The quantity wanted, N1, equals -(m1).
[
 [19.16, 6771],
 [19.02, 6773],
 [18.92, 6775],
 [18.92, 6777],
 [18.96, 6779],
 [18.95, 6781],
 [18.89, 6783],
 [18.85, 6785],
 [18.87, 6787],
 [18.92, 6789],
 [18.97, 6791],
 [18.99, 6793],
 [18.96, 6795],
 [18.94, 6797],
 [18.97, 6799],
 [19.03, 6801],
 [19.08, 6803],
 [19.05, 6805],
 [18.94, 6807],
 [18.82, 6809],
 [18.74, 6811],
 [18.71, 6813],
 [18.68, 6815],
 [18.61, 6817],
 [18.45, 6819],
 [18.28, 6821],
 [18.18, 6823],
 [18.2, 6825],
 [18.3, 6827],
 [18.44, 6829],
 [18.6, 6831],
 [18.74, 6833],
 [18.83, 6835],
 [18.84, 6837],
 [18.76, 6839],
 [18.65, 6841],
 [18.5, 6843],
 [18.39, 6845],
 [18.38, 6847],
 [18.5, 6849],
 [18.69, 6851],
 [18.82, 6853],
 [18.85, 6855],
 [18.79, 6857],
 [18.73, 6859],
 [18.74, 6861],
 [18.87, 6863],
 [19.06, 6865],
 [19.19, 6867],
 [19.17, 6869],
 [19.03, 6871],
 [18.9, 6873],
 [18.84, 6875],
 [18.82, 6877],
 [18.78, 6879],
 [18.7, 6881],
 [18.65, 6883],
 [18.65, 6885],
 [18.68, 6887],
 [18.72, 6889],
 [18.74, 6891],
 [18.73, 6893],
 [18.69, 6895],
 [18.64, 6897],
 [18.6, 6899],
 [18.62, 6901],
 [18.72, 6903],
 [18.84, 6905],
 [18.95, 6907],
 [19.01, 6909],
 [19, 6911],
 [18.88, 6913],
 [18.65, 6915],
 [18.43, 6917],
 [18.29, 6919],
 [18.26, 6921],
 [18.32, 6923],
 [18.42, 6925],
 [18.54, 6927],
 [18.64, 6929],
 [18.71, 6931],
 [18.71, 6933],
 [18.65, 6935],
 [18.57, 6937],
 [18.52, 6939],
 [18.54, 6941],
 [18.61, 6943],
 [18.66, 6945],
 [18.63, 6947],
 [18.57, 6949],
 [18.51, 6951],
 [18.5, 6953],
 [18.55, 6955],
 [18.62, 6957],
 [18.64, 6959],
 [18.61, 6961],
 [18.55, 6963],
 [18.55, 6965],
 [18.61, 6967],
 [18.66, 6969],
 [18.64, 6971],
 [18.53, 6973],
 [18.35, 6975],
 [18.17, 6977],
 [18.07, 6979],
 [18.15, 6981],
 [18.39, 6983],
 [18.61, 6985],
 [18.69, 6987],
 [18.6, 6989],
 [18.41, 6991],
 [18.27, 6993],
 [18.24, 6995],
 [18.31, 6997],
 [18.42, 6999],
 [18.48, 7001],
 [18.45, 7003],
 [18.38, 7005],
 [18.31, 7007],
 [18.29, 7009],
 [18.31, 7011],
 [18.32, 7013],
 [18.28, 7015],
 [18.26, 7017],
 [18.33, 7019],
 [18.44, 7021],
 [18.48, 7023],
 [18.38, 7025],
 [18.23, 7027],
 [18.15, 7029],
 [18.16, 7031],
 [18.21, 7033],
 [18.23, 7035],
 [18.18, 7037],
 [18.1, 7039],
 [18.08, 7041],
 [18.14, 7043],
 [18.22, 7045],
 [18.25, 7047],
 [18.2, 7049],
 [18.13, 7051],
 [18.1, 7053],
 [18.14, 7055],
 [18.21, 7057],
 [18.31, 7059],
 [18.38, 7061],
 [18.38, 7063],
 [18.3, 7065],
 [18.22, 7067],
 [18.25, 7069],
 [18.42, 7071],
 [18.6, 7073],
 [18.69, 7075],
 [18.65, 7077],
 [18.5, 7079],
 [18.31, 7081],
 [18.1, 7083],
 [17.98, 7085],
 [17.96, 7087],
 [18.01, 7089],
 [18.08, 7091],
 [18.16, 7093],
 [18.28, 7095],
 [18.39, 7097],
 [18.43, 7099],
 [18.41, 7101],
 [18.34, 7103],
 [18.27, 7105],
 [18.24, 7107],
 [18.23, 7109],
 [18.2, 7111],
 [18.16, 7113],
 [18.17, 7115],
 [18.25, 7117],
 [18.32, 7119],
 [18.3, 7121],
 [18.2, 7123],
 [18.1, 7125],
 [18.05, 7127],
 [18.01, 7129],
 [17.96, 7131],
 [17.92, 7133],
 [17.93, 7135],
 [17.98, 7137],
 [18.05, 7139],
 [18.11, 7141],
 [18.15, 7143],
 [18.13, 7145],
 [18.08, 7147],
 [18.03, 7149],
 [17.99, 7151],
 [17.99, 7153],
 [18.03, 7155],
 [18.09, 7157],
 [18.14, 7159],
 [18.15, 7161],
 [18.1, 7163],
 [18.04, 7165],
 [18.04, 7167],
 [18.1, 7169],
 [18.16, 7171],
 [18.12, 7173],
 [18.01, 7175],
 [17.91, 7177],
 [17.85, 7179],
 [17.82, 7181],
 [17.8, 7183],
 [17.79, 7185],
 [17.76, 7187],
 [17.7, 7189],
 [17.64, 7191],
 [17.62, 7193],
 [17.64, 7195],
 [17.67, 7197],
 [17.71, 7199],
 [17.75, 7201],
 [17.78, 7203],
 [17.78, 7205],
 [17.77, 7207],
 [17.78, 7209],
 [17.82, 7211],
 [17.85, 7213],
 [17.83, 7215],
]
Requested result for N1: -0.054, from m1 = 0.05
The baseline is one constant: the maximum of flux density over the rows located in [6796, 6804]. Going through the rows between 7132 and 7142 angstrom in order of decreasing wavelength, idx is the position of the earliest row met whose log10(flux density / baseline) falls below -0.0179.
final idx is 7141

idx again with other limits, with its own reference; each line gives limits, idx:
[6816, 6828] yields 6827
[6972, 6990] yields 6981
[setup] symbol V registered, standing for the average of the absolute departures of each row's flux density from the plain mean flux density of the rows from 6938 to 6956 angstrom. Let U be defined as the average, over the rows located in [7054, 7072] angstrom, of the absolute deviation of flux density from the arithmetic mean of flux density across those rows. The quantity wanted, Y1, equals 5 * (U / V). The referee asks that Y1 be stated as 8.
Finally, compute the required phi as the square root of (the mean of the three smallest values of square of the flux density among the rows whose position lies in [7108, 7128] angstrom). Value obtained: 18.1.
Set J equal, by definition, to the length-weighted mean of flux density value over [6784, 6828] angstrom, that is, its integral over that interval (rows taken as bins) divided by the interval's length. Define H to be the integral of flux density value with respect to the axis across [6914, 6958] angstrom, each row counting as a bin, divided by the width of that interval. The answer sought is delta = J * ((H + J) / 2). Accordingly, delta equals 350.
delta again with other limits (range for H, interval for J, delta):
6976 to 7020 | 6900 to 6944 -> 345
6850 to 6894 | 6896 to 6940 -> 349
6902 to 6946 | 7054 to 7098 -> 338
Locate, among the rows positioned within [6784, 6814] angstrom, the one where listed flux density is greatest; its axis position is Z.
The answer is 6803 angstrom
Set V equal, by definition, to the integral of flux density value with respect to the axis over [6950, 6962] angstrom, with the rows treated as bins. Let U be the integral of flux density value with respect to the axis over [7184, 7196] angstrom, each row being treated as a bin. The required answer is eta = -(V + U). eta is -435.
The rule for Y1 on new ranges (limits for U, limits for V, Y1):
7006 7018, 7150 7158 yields 3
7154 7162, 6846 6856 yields 1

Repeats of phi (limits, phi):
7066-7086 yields 18.1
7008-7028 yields 18.3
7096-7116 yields 18.2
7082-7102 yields 18.0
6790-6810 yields 18.9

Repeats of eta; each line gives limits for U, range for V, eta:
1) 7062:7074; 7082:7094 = -437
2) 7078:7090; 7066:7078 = -439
